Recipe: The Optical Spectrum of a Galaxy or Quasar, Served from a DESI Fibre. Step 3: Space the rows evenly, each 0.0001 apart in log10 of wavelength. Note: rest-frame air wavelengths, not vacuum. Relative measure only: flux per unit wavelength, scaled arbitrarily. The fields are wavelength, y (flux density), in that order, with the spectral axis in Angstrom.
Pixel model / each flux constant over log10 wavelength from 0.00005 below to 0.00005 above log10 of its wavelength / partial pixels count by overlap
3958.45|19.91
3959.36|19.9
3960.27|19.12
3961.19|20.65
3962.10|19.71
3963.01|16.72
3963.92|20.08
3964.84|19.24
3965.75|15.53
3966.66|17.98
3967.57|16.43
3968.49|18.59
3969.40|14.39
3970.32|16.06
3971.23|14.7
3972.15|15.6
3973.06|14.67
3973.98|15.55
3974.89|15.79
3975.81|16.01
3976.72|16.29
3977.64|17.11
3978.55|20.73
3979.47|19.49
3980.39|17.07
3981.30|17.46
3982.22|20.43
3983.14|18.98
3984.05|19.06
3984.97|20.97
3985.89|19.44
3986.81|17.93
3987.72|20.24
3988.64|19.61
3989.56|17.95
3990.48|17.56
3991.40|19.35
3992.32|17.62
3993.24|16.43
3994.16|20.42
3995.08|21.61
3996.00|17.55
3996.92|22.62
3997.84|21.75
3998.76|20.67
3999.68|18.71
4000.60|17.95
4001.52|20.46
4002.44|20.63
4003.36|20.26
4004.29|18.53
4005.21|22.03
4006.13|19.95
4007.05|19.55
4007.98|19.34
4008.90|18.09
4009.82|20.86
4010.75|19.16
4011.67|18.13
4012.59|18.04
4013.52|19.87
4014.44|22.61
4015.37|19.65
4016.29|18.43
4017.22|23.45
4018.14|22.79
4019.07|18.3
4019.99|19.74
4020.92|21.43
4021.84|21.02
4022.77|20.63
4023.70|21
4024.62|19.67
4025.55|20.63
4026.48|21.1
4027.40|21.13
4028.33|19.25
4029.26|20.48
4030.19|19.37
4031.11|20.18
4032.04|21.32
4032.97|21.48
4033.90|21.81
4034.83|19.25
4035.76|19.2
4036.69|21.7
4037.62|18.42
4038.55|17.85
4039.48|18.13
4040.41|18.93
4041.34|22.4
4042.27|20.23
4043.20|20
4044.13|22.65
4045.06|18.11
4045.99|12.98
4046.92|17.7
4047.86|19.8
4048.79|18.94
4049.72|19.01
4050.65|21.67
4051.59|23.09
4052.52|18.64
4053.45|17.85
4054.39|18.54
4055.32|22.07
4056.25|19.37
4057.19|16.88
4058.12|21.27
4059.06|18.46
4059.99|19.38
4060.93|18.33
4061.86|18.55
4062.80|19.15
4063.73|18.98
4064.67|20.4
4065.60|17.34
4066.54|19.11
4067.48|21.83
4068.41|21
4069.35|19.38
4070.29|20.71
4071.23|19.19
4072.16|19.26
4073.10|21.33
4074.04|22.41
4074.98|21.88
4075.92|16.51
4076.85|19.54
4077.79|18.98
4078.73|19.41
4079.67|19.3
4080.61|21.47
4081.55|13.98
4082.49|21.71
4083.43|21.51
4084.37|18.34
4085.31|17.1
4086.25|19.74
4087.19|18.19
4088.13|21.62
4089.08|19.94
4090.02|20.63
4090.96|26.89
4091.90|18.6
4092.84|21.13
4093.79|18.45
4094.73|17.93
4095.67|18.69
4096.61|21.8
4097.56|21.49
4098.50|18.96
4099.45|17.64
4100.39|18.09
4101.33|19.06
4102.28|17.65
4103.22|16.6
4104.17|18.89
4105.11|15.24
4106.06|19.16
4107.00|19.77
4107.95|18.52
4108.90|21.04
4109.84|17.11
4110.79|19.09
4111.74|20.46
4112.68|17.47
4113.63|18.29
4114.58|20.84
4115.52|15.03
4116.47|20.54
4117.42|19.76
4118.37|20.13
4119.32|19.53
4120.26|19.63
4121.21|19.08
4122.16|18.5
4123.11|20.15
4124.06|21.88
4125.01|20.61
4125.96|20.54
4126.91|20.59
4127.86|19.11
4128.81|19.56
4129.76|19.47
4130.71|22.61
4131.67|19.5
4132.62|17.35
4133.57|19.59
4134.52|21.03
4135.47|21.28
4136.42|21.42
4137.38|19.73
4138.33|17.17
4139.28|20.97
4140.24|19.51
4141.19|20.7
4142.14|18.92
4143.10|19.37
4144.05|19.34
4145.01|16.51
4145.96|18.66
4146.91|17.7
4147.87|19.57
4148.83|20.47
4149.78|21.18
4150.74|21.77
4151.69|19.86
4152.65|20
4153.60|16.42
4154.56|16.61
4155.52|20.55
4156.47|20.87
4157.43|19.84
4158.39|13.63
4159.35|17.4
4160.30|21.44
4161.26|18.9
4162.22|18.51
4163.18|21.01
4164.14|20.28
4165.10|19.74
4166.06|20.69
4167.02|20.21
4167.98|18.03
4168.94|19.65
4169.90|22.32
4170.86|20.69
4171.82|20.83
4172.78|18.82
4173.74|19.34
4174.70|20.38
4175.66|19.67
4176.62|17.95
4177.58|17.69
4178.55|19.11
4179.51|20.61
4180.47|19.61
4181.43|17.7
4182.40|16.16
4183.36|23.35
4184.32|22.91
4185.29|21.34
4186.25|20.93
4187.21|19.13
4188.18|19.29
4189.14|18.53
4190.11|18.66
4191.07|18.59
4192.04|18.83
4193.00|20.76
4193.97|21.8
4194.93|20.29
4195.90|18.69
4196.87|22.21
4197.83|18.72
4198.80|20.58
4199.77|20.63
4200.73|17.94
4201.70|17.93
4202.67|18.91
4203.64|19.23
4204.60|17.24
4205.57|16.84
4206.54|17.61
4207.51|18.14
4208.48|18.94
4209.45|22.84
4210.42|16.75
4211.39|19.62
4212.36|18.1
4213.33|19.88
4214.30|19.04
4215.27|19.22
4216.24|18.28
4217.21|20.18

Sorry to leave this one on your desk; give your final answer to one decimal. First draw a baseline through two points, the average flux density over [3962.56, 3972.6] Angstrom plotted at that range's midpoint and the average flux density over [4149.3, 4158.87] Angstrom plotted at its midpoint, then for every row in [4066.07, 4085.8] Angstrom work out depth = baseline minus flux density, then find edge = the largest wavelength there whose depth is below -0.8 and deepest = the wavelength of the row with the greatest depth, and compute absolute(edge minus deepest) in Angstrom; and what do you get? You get 1.9 Angstrom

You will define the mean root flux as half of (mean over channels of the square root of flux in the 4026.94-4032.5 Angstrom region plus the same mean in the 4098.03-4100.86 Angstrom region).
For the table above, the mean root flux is 4.39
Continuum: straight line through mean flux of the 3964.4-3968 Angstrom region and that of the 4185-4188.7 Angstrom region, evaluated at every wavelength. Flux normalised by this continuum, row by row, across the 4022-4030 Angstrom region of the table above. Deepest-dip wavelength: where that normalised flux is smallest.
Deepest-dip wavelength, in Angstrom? 4028.33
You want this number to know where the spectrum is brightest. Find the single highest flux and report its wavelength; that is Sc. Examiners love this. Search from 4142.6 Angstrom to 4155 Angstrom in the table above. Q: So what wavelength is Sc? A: 4150.74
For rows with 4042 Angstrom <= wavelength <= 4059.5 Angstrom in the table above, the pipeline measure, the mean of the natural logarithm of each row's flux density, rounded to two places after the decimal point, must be 2.95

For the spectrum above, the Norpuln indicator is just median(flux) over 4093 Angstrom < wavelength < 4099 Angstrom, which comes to 18.8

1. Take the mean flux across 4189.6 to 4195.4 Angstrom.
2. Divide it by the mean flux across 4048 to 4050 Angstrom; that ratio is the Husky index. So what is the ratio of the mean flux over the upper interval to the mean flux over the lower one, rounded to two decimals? 1.04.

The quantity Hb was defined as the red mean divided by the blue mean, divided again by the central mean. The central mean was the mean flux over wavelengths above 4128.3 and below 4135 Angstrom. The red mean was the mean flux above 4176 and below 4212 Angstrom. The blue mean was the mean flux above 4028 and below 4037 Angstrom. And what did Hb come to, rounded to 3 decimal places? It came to 0.048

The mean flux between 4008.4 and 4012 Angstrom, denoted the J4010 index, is 19.1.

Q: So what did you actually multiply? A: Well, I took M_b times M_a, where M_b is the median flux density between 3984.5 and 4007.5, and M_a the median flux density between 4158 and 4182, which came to 385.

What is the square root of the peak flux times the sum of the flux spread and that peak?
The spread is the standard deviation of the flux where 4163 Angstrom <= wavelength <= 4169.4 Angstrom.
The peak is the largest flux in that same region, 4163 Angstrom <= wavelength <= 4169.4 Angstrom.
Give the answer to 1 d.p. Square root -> 21.5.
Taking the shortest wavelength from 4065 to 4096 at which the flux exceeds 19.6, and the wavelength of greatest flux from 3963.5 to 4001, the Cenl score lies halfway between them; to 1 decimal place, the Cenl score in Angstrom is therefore 4032.2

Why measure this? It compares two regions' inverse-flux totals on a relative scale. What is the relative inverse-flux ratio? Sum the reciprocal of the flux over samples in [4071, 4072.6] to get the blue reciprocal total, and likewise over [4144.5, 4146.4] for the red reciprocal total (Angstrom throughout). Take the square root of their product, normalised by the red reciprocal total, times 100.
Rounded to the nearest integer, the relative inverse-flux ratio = 95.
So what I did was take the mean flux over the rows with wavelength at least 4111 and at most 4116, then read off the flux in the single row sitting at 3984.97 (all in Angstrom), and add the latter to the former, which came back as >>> 39.4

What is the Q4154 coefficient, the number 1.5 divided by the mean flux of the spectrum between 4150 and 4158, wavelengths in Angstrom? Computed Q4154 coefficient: 0.0770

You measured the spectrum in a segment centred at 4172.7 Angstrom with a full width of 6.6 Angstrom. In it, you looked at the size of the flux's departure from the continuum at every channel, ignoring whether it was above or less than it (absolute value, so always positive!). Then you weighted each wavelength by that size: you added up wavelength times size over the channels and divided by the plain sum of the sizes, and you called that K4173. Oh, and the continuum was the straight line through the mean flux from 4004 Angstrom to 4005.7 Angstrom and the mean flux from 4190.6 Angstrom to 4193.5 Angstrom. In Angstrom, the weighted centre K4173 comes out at 4171.5 Angstrom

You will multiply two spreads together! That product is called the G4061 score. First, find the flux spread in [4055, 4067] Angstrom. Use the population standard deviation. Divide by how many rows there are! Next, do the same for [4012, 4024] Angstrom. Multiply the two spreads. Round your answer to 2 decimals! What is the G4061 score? 2.31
